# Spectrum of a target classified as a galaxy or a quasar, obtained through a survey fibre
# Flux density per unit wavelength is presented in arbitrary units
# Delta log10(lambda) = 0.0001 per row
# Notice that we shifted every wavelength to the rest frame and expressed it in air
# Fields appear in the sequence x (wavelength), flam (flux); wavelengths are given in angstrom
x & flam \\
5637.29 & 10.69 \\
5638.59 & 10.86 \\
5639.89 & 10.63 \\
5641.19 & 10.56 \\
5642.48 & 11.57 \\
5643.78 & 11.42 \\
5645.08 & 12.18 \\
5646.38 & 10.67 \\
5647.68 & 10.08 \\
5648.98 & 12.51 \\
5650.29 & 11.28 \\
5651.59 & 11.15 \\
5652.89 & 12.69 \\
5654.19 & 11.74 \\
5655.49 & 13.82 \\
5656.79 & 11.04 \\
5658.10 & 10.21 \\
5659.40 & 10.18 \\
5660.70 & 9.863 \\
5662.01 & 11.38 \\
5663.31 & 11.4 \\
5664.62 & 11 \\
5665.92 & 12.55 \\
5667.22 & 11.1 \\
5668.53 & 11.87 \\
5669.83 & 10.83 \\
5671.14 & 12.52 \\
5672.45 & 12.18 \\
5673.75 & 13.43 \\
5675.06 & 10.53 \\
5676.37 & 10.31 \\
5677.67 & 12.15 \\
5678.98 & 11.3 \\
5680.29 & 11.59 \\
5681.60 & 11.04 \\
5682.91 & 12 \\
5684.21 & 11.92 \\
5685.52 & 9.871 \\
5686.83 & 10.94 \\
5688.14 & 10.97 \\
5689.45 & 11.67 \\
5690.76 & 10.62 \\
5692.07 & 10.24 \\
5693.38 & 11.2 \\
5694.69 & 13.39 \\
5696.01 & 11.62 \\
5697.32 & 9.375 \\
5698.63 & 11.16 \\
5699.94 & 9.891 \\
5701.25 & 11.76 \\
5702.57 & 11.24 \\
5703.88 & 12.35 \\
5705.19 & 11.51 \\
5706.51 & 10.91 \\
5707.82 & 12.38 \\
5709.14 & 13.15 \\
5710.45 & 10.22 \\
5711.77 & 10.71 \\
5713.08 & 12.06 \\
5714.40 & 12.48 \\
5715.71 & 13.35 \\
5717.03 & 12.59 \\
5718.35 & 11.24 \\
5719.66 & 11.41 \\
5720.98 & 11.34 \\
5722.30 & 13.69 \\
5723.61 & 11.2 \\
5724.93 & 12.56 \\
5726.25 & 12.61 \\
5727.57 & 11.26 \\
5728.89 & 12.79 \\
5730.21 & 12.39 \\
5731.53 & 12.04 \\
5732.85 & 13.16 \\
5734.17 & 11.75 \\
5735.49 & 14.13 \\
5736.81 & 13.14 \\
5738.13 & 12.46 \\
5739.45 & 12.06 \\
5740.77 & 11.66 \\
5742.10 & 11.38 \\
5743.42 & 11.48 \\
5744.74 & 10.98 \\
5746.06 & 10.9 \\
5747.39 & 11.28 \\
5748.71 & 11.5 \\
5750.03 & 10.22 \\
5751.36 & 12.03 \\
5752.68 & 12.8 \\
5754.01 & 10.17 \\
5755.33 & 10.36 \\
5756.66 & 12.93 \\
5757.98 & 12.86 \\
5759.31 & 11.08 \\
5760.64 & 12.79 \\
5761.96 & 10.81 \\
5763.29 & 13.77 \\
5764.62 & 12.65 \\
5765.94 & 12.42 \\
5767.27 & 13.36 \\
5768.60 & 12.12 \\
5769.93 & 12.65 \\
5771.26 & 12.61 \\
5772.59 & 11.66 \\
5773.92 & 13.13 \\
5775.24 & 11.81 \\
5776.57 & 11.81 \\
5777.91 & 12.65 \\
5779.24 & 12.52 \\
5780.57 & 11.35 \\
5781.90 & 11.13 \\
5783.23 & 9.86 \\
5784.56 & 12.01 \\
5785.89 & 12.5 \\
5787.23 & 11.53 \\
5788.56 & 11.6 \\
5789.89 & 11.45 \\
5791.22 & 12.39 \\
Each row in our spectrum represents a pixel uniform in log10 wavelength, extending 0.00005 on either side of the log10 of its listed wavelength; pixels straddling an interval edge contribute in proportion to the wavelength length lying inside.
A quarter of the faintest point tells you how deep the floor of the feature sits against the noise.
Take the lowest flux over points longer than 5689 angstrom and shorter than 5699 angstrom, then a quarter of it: 2.34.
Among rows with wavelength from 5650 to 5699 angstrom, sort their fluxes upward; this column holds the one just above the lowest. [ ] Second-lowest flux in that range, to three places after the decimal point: 9.863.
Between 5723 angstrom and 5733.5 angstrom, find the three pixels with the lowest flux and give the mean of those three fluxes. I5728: 11.5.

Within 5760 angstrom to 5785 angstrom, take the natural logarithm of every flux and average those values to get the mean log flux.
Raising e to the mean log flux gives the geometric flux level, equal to 12.1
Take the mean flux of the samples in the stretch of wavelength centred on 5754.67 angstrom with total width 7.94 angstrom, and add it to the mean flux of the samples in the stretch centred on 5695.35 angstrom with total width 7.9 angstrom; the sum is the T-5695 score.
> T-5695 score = 23.0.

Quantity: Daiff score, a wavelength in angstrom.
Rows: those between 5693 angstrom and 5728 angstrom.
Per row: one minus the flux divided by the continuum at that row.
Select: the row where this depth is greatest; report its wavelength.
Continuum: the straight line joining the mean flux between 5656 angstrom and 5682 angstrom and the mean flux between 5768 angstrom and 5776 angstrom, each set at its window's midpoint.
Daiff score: 5697.32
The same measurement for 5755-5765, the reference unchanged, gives 5755.33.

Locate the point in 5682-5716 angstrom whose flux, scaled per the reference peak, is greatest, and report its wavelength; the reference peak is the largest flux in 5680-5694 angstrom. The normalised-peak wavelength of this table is 5694.69 angstrom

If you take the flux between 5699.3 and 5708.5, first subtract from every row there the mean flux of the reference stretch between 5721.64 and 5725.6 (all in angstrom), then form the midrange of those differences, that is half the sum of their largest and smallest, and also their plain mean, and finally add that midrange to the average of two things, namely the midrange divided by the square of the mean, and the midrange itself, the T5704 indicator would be -2.6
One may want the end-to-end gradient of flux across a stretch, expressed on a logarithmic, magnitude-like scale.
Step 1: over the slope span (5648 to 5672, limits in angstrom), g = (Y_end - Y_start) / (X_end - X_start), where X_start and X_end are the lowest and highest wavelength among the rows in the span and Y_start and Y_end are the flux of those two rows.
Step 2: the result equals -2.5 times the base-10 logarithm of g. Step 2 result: 8.36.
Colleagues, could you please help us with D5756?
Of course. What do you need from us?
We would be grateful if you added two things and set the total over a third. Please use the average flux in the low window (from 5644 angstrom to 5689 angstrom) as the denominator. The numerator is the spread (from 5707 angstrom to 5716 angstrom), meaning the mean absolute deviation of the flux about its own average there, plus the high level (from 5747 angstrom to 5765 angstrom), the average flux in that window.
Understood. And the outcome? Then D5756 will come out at 1.11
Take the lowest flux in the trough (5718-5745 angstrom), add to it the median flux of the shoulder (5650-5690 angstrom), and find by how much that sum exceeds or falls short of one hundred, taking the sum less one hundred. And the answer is -77.7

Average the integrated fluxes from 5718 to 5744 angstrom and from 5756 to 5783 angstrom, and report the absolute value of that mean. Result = 324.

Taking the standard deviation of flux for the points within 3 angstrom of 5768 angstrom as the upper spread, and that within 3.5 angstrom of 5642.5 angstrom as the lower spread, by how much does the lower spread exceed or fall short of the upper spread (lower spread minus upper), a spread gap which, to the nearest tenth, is 0.2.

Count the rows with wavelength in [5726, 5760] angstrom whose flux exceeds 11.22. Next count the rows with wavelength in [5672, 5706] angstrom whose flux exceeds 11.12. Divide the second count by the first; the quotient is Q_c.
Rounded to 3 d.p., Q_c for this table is 0.800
